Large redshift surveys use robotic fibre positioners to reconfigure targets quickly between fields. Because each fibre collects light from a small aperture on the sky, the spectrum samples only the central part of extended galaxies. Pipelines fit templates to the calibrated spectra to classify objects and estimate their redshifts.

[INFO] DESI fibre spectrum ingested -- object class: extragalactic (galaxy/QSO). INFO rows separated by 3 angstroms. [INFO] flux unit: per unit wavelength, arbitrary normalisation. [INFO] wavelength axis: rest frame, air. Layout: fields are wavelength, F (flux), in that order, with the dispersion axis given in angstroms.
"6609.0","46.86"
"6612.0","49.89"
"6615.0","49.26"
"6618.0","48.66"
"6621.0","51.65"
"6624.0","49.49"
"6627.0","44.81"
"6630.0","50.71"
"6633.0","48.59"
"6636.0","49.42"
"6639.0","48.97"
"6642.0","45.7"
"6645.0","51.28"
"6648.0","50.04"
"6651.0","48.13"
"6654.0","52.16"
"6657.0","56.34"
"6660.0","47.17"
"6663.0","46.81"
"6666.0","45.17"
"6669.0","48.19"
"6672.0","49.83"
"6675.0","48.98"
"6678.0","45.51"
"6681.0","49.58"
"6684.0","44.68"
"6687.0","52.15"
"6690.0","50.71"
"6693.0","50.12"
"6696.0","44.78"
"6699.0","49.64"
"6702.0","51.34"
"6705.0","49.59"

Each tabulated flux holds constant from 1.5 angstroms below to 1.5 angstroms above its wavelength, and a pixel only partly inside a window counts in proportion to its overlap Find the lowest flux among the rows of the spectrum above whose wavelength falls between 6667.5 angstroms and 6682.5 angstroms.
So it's 45.51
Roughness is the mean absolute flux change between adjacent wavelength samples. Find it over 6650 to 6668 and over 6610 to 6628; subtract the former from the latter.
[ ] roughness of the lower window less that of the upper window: -1.7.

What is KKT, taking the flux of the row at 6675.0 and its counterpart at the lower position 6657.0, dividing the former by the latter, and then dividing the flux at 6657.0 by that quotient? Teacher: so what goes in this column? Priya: 64.8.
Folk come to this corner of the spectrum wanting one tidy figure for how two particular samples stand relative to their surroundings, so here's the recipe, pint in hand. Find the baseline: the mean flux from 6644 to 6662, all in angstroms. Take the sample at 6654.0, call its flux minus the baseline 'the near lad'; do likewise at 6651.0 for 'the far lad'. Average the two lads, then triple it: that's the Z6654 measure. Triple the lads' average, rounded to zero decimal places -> -2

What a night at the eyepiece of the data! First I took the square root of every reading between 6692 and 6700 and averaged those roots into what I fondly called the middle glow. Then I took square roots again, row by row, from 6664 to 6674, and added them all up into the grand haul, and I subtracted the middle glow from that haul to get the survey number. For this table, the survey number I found 13.8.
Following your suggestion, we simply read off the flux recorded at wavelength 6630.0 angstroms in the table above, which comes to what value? 50.71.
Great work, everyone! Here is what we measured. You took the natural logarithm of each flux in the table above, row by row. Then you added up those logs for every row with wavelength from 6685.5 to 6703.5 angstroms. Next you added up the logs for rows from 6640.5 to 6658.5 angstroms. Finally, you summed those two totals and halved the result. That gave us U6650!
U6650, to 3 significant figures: 23.5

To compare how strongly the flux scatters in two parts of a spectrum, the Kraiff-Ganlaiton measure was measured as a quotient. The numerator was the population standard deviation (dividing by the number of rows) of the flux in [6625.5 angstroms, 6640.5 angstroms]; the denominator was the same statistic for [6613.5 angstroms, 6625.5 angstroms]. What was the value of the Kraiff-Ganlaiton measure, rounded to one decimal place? 1.8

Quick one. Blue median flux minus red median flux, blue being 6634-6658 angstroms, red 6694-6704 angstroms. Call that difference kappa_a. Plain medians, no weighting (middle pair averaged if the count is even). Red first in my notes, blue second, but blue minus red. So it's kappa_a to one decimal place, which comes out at 0.1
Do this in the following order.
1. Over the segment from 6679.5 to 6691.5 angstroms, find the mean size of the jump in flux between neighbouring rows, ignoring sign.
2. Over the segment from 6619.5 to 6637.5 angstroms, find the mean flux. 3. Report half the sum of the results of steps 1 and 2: 26.9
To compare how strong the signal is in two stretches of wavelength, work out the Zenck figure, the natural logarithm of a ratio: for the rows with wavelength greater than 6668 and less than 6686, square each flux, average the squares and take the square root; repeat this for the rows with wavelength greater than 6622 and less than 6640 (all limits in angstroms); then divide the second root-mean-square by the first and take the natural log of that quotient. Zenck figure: 0.018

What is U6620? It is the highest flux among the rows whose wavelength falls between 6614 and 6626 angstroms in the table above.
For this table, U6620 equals 51.65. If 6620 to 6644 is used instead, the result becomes 51.65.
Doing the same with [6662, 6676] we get 49.83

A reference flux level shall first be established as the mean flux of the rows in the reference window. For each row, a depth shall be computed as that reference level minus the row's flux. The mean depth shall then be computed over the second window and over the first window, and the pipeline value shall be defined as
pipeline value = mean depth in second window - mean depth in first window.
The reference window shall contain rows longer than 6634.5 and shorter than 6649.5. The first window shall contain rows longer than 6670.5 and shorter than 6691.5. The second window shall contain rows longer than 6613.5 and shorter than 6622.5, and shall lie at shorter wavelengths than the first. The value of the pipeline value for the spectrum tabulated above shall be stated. -1.1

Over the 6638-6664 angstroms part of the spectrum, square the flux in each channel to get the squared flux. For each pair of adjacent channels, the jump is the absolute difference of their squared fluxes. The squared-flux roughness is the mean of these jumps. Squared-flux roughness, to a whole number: 376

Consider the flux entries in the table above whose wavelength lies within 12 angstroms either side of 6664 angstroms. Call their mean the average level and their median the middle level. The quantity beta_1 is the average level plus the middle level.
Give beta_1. 97.9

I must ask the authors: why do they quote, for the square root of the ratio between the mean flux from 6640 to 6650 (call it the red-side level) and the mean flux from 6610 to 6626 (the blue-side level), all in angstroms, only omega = 0.99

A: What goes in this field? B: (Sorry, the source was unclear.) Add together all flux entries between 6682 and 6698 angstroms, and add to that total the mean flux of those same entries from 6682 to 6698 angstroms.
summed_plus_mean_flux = 291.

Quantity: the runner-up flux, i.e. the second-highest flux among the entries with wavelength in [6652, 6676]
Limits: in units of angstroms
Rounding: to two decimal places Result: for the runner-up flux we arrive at 52.16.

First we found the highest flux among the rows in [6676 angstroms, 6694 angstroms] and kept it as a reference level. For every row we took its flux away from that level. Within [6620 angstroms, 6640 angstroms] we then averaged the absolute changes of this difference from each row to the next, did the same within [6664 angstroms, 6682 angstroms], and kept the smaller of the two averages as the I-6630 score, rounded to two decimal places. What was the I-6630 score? 2.61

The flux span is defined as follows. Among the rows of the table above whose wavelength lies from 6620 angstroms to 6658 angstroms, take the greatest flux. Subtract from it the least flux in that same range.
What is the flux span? 11.5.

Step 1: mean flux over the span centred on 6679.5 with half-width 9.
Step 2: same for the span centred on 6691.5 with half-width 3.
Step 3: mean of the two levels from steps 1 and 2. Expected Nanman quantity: 49.4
